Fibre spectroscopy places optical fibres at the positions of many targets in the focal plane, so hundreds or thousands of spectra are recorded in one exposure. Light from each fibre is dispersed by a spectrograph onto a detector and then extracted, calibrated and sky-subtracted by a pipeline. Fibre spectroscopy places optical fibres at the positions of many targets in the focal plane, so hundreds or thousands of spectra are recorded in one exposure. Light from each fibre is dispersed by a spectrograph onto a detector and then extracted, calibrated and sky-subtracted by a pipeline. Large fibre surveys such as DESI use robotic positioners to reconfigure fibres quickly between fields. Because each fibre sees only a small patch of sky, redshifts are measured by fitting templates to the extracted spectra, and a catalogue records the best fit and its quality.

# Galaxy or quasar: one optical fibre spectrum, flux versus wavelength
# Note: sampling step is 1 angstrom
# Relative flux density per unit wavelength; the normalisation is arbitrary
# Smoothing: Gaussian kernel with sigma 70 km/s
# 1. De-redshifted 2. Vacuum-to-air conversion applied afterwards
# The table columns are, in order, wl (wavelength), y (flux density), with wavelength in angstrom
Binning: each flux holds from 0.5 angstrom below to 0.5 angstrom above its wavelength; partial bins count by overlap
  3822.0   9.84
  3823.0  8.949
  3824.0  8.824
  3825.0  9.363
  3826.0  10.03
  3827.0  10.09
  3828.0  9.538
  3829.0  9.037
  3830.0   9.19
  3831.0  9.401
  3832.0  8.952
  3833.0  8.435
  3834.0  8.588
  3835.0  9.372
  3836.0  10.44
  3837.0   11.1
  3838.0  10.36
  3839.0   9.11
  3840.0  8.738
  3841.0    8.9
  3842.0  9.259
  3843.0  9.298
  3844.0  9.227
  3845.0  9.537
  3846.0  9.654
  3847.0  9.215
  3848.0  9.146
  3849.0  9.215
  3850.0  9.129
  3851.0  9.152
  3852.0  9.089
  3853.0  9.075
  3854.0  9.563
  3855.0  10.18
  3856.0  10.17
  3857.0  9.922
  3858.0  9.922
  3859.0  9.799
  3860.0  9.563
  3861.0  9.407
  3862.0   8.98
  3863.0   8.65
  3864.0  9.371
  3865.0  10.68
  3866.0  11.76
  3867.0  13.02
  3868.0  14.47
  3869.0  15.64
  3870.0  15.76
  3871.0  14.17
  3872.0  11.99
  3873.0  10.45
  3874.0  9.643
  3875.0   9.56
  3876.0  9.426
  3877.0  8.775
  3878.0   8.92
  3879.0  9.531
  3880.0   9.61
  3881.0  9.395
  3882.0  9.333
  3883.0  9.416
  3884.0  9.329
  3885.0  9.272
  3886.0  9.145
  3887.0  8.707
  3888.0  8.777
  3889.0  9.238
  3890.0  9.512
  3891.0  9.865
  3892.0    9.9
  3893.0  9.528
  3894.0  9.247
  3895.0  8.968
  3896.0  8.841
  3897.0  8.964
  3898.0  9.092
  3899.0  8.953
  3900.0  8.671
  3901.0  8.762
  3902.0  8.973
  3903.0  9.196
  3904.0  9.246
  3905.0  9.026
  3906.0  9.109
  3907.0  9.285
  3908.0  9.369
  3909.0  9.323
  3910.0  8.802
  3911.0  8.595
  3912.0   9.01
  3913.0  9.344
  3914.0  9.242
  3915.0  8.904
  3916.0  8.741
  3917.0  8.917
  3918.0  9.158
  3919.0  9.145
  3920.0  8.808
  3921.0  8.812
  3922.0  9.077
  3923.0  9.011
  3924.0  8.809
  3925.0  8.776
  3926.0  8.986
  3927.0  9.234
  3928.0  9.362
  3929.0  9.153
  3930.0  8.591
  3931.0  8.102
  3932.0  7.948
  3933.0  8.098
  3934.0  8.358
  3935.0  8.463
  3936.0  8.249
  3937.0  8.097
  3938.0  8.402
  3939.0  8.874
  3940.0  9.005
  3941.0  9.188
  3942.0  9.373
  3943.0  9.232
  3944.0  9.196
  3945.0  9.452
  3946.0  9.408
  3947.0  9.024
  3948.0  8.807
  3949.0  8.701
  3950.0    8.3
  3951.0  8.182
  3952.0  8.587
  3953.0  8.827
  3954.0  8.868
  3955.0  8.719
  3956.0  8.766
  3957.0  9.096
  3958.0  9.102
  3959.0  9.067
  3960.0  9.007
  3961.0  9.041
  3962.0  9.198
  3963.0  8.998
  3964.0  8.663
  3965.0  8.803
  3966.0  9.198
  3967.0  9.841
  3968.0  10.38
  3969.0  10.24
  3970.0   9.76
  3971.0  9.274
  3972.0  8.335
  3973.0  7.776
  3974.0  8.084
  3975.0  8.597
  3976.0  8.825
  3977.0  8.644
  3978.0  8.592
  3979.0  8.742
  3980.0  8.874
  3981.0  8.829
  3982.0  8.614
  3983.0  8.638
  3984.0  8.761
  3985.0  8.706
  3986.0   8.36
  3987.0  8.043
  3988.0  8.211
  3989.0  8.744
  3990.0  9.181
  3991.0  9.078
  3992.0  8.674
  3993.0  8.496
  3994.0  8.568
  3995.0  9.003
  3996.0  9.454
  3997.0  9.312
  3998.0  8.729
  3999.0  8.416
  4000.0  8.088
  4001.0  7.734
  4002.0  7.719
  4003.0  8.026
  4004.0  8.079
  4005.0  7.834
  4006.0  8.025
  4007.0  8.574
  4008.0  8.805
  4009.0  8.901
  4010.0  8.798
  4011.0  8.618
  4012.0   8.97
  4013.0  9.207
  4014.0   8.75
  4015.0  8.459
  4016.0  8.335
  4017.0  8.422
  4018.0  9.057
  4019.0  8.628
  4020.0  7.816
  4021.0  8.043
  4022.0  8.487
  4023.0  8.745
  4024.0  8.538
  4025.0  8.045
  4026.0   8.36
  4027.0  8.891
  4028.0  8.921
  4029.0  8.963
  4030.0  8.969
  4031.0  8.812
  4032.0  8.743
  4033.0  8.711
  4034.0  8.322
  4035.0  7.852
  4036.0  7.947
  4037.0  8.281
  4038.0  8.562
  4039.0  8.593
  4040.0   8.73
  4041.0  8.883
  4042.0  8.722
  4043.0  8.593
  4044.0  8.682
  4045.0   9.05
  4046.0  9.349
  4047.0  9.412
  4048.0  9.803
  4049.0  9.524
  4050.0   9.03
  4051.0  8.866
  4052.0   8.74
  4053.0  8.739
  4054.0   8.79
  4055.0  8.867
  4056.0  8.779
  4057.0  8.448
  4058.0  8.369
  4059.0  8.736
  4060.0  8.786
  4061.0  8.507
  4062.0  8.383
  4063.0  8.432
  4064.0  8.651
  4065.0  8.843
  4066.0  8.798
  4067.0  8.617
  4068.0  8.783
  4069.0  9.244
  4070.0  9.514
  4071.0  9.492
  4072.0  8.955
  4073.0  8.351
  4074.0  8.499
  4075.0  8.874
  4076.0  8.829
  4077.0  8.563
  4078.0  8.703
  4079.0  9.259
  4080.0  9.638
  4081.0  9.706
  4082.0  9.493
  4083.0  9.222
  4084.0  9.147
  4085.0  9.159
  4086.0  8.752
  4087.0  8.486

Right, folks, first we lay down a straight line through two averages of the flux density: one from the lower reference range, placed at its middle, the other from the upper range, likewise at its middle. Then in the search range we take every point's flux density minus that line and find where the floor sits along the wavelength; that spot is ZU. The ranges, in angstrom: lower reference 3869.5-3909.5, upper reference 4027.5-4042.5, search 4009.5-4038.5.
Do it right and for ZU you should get 4020.0 angstrom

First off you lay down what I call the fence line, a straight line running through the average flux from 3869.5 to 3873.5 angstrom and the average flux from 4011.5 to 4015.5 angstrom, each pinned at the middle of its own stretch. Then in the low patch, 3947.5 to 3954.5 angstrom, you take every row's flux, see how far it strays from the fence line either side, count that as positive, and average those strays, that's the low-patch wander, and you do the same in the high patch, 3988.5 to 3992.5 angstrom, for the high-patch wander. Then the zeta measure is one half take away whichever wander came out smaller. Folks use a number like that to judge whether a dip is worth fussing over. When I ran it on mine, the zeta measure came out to -0.11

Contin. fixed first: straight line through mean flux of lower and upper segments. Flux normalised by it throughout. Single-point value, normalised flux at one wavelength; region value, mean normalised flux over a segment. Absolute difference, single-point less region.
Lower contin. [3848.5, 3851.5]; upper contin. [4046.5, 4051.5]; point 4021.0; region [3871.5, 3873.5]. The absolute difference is 0.36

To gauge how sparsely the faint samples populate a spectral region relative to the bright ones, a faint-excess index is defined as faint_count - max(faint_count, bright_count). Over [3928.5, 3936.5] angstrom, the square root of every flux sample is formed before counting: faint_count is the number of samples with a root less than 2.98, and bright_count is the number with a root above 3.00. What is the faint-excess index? 0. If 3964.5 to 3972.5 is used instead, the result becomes -4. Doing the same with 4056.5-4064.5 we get 0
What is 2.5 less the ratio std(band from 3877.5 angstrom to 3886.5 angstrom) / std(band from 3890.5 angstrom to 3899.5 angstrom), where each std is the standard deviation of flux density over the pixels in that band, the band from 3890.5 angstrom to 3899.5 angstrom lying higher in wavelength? 2.0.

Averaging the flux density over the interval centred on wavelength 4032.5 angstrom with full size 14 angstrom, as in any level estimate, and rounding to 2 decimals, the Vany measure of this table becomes 8.57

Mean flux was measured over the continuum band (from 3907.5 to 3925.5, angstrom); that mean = 9.0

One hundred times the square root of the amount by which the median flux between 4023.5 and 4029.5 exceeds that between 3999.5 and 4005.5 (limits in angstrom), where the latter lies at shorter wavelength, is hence 89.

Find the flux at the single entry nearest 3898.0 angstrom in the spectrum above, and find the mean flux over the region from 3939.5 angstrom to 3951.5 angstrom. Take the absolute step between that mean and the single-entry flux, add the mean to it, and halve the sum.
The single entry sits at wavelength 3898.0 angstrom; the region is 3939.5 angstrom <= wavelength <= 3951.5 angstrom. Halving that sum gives 4.5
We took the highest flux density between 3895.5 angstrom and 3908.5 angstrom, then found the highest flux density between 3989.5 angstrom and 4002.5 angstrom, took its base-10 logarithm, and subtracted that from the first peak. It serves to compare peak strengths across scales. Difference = 8.4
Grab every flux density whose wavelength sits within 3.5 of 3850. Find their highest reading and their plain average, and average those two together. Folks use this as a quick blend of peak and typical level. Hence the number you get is 9.2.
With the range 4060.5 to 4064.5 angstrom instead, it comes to 8.6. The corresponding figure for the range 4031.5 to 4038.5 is 8.5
